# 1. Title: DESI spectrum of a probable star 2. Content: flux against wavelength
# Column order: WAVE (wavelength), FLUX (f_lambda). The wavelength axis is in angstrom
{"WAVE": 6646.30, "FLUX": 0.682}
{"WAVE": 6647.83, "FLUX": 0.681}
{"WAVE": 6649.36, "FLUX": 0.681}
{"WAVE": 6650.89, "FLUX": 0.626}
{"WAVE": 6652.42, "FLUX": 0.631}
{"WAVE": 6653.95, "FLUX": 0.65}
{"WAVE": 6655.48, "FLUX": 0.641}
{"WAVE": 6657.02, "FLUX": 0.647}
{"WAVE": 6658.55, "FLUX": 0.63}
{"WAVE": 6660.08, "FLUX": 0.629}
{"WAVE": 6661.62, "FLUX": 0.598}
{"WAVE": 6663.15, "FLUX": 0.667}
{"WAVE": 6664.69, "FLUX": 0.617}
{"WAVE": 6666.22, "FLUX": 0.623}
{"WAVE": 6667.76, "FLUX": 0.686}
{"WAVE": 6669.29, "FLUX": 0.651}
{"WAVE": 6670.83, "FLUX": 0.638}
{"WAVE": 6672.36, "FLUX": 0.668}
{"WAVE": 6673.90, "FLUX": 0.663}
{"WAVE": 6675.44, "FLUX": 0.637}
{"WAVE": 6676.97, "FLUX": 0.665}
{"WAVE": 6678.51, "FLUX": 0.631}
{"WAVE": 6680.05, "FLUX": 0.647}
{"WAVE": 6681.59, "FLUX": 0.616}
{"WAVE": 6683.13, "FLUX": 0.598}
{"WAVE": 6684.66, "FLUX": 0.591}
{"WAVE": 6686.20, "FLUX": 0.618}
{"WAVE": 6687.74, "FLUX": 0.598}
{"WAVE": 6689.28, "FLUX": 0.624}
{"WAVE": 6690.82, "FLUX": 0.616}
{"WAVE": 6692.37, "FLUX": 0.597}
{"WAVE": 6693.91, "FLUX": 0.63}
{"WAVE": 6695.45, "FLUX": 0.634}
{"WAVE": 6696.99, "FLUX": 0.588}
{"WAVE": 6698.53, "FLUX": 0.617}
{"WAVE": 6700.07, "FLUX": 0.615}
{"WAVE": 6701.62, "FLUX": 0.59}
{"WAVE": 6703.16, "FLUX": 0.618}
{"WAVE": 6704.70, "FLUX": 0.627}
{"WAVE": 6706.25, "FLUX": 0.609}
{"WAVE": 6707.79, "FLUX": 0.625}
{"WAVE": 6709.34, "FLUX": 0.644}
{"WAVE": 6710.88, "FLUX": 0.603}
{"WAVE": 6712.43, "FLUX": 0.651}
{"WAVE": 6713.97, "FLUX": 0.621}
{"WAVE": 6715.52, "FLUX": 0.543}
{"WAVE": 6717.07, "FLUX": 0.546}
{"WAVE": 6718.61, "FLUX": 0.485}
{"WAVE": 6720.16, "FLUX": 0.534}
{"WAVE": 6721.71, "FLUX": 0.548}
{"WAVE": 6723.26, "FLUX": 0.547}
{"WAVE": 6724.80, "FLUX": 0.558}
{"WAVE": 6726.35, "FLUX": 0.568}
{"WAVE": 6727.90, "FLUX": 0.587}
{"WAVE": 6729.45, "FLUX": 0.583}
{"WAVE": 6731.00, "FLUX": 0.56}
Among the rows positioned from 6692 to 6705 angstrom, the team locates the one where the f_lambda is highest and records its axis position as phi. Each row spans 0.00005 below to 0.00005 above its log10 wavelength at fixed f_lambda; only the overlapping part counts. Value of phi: 6695.45 angstrom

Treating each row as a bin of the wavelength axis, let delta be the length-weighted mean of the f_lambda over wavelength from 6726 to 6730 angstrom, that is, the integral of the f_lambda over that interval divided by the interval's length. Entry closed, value 0.58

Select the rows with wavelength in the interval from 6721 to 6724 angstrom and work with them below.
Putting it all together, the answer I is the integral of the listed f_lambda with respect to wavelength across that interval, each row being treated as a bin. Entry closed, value 1.64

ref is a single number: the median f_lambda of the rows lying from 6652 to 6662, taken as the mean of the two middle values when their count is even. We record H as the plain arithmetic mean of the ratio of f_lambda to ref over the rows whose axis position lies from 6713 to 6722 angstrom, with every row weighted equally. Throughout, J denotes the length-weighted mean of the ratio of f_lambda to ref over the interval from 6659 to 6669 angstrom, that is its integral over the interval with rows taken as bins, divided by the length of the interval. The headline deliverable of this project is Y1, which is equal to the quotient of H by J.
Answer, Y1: 0.86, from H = 0.87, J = 1.01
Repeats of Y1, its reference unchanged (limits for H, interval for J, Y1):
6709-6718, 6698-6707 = 0.98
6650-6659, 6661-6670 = 0.99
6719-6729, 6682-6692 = 0.92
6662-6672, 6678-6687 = 1.05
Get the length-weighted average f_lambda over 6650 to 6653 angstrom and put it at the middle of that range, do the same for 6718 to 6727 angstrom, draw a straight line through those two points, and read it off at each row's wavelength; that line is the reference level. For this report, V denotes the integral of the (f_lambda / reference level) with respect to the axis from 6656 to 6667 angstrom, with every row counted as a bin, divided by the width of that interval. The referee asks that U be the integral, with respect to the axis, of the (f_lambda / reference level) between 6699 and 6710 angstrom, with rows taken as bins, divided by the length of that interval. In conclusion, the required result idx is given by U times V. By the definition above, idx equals 1.12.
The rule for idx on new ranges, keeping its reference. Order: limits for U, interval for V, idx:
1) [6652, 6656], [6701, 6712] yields 1.13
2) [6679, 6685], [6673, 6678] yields 1.13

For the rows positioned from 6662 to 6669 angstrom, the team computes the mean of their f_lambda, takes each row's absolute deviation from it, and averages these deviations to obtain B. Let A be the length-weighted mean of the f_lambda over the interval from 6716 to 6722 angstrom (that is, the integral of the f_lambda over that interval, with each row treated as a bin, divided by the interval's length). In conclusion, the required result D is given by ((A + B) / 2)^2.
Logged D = 0.077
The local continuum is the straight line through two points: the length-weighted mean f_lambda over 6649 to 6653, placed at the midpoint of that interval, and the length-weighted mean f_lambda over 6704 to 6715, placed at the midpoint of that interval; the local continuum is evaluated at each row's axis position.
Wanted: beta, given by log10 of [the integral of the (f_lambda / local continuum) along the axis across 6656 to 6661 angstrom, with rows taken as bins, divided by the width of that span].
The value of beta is -0.005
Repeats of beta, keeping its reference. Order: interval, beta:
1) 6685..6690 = -0.014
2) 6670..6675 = 0.012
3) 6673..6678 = 0.013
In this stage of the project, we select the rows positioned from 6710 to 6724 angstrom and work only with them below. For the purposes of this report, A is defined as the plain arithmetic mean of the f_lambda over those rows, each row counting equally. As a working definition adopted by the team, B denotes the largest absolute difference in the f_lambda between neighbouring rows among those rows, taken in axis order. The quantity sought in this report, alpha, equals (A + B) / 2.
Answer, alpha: 0.321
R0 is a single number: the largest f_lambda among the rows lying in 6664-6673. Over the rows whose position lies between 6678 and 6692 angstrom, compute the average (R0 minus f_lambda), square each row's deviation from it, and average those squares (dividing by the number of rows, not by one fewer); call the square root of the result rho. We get 0.017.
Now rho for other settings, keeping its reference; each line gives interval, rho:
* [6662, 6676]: 0.022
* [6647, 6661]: 0.020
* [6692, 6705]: 0.016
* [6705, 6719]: 0.052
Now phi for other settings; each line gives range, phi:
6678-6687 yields 6680.05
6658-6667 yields 6663.15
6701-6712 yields 6709.34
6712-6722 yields 6712.43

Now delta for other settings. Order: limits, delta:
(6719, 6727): 0.55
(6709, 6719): 0.59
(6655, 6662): 0.63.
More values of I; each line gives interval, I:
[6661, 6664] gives 1.90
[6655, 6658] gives 1.93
